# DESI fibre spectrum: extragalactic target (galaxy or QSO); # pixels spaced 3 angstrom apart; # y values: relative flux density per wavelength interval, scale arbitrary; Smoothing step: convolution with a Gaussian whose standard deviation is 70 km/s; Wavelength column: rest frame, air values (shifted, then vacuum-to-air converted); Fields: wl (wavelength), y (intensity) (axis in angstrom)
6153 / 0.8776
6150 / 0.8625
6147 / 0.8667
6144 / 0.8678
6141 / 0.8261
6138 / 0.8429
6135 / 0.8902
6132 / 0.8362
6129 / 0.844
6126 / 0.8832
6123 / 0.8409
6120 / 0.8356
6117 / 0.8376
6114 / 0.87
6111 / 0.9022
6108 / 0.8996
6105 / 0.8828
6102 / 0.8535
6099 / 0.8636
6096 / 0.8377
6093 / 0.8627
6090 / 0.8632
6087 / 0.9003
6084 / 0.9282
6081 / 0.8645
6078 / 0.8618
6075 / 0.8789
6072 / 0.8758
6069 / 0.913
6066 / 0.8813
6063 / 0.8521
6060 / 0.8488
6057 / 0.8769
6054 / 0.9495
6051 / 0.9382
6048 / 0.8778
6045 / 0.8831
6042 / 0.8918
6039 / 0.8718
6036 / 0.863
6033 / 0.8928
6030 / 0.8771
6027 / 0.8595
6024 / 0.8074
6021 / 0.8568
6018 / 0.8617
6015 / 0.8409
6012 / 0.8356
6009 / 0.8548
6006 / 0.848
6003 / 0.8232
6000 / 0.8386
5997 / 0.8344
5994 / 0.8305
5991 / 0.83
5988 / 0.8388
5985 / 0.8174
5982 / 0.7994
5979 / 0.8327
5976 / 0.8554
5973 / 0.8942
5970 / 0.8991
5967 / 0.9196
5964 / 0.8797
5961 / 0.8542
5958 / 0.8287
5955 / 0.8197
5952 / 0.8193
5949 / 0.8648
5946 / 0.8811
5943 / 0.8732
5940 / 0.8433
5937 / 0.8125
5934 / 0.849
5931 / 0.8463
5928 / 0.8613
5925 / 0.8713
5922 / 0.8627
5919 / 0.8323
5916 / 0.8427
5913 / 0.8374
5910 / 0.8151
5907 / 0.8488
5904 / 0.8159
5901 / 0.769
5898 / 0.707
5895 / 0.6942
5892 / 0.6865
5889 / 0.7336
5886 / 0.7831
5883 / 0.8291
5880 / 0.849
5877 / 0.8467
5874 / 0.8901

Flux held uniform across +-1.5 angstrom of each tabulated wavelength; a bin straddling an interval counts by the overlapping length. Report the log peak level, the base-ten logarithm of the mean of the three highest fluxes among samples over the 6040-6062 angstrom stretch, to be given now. -0.033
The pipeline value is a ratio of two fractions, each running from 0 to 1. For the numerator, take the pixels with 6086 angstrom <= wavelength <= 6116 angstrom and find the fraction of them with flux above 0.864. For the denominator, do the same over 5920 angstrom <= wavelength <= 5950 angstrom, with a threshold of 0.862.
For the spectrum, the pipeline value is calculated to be 1.0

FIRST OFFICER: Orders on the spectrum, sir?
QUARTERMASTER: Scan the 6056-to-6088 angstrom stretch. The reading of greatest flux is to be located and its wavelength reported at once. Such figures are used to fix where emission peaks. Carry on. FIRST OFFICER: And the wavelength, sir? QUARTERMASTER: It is 6084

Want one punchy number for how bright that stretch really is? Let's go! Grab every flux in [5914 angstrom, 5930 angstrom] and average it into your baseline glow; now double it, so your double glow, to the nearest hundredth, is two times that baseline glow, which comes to 1.71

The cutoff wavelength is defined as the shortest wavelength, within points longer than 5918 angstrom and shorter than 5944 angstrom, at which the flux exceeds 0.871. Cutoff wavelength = 5925 angstrom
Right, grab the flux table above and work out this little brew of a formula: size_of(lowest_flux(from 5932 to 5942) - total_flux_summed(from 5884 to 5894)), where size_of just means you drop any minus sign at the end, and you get 1.391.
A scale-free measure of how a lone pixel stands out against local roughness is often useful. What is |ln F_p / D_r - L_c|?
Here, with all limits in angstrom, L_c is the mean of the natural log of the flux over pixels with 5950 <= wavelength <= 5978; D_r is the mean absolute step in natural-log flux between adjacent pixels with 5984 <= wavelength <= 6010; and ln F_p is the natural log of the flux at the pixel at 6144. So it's 11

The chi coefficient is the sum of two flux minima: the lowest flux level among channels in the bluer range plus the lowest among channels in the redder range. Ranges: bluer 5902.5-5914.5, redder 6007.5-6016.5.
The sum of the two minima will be 1.65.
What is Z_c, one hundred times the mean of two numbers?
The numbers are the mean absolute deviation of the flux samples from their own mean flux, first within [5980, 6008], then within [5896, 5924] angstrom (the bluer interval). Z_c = 2.2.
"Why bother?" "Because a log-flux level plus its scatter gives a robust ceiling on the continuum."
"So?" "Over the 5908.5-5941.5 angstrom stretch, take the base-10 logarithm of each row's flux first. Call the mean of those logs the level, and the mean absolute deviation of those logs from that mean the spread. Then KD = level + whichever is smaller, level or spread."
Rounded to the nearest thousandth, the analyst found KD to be -0.148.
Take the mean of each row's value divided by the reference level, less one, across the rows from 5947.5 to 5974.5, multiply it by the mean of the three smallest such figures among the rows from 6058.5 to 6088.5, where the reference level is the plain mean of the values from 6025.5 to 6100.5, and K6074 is 0.0005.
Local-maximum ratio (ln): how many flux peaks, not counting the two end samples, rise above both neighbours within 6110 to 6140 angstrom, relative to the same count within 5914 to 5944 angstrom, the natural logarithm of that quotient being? 0.0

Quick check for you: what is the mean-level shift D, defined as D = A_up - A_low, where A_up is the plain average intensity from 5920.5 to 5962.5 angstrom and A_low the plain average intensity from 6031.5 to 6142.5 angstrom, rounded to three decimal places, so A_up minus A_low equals -0.024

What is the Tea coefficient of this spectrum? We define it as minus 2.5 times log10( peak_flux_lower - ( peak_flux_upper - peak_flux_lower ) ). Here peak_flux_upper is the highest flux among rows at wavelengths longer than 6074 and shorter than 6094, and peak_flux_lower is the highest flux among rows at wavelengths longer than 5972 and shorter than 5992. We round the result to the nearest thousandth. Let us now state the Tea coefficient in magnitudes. 0.164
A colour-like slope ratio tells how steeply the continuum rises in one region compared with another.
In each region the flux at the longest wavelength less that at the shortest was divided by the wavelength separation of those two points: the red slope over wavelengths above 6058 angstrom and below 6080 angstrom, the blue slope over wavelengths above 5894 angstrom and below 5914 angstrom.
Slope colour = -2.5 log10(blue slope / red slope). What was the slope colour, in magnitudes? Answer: -2.6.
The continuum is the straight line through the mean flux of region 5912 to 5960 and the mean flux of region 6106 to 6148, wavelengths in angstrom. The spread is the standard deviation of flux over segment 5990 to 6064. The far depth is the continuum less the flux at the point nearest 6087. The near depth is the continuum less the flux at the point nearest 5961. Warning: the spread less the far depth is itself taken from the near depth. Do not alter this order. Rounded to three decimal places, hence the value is -0.081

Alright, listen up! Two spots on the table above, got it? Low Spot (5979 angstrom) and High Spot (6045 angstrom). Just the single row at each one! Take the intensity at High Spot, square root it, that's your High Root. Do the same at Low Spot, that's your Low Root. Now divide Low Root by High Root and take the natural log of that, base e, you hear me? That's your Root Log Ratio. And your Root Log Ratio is -0.03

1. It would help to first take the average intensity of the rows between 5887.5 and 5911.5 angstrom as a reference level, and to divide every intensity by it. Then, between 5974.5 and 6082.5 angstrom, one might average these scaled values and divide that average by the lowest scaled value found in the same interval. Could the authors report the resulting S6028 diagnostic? 1.08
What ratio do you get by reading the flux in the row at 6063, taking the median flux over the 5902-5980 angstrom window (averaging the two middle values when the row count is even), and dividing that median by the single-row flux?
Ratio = 0.996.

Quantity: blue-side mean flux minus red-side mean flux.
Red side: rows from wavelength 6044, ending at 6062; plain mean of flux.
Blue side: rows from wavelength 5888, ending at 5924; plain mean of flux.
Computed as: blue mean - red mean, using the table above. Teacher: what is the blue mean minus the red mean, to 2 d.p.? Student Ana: -0.11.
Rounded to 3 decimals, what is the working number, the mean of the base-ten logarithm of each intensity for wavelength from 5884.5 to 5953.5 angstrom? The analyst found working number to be -0.090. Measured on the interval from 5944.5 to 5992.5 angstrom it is -0.070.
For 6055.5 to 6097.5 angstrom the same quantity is -0.058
